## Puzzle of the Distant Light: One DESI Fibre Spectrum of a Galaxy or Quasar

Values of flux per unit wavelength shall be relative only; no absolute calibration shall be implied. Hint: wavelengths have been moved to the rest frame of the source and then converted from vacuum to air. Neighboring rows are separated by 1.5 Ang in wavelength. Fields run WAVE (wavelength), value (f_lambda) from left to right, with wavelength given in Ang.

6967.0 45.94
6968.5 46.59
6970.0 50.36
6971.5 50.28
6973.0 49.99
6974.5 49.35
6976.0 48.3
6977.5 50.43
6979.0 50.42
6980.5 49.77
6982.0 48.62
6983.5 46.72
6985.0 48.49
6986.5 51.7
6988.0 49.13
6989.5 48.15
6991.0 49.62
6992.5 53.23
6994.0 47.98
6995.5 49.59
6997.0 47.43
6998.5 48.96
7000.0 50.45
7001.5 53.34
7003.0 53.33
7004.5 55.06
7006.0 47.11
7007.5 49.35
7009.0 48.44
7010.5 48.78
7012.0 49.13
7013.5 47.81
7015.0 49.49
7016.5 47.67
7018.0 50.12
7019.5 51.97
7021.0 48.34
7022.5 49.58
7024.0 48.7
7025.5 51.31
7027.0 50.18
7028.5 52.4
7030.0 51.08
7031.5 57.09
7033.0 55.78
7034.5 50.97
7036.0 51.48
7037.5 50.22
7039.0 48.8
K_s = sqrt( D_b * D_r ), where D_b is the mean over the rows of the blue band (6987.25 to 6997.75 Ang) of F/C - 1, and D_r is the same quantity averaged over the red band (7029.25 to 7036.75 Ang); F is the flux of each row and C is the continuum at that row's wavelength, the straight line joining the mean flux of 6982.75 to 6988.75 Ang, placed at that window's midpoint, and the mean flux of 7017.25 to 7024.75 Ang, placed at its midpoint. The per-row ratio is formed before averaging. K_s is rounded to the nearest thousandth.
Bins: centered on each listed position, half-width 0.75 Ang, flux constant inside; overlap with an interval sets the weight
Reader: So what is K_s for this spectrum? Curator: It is 0.014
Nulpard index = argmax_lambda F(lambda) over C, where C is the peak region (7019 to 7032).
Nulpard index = 7031.5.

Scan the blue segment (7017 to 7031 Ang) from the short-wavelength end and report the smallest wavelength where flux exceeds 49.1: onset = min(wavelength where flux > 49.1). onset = 7018.0 Ang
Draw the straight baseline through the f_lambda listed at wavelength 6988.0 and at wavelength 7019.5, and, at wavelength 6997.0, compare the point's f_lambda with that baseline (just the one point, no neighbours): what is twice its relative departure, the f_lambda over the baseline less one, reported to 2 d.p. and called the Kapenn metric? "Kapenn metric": -0.10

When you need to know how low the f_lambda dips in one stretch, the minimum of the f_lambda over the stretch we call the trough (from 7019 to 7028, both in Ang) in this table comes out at 48.34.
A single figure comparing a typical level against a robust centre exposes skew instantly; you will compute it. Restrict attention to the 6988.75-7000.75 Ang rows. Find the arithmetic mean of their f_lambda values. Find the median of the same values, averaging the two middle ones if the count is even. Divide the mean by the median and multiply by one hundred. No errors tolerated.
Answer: 100.3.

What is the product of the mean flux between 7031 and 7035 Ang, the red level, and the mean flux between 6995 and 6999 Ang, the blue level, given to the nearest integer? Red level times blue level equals 2657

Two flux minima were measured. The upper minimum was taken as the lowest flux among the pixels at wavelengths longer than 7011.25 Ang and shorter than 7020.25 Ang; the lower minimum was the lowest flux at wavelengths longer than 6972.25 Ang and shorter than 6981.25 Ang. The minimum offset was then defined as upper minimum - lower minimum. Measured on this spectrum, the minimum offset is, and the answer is -0.6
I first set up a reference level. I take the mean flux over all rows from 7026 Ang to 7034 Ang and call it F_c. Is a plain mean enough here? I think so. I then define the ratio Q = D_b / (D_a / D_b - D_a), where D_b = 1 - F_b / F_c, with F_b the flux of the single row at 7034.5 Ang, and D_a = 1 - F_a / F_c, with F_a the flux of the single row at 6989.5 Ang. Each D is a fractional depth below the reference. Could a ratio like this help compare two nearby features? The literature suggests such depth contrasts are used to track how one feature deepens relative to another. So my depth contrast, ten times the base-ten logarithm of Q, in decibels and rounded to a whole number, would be -17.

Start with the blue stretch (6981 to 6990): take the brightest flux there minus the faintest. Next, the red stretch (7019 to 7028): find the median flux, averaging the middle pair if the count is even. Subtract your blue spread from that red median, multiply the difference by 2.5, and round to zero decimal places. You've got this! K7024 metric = 112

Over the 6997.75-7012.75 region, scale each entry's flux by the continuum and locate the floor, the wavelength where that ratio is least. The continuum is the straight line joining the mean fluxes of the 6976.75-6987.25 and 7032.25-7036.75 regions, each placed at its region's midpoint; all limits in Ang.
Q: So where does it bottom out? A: 7006.0 Ang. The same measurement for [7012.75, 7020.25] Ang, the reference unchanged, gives 7016.5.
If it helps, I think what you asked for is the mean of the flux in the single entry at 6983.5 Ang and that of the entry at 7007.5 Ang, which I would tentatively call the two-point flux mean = 48.0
